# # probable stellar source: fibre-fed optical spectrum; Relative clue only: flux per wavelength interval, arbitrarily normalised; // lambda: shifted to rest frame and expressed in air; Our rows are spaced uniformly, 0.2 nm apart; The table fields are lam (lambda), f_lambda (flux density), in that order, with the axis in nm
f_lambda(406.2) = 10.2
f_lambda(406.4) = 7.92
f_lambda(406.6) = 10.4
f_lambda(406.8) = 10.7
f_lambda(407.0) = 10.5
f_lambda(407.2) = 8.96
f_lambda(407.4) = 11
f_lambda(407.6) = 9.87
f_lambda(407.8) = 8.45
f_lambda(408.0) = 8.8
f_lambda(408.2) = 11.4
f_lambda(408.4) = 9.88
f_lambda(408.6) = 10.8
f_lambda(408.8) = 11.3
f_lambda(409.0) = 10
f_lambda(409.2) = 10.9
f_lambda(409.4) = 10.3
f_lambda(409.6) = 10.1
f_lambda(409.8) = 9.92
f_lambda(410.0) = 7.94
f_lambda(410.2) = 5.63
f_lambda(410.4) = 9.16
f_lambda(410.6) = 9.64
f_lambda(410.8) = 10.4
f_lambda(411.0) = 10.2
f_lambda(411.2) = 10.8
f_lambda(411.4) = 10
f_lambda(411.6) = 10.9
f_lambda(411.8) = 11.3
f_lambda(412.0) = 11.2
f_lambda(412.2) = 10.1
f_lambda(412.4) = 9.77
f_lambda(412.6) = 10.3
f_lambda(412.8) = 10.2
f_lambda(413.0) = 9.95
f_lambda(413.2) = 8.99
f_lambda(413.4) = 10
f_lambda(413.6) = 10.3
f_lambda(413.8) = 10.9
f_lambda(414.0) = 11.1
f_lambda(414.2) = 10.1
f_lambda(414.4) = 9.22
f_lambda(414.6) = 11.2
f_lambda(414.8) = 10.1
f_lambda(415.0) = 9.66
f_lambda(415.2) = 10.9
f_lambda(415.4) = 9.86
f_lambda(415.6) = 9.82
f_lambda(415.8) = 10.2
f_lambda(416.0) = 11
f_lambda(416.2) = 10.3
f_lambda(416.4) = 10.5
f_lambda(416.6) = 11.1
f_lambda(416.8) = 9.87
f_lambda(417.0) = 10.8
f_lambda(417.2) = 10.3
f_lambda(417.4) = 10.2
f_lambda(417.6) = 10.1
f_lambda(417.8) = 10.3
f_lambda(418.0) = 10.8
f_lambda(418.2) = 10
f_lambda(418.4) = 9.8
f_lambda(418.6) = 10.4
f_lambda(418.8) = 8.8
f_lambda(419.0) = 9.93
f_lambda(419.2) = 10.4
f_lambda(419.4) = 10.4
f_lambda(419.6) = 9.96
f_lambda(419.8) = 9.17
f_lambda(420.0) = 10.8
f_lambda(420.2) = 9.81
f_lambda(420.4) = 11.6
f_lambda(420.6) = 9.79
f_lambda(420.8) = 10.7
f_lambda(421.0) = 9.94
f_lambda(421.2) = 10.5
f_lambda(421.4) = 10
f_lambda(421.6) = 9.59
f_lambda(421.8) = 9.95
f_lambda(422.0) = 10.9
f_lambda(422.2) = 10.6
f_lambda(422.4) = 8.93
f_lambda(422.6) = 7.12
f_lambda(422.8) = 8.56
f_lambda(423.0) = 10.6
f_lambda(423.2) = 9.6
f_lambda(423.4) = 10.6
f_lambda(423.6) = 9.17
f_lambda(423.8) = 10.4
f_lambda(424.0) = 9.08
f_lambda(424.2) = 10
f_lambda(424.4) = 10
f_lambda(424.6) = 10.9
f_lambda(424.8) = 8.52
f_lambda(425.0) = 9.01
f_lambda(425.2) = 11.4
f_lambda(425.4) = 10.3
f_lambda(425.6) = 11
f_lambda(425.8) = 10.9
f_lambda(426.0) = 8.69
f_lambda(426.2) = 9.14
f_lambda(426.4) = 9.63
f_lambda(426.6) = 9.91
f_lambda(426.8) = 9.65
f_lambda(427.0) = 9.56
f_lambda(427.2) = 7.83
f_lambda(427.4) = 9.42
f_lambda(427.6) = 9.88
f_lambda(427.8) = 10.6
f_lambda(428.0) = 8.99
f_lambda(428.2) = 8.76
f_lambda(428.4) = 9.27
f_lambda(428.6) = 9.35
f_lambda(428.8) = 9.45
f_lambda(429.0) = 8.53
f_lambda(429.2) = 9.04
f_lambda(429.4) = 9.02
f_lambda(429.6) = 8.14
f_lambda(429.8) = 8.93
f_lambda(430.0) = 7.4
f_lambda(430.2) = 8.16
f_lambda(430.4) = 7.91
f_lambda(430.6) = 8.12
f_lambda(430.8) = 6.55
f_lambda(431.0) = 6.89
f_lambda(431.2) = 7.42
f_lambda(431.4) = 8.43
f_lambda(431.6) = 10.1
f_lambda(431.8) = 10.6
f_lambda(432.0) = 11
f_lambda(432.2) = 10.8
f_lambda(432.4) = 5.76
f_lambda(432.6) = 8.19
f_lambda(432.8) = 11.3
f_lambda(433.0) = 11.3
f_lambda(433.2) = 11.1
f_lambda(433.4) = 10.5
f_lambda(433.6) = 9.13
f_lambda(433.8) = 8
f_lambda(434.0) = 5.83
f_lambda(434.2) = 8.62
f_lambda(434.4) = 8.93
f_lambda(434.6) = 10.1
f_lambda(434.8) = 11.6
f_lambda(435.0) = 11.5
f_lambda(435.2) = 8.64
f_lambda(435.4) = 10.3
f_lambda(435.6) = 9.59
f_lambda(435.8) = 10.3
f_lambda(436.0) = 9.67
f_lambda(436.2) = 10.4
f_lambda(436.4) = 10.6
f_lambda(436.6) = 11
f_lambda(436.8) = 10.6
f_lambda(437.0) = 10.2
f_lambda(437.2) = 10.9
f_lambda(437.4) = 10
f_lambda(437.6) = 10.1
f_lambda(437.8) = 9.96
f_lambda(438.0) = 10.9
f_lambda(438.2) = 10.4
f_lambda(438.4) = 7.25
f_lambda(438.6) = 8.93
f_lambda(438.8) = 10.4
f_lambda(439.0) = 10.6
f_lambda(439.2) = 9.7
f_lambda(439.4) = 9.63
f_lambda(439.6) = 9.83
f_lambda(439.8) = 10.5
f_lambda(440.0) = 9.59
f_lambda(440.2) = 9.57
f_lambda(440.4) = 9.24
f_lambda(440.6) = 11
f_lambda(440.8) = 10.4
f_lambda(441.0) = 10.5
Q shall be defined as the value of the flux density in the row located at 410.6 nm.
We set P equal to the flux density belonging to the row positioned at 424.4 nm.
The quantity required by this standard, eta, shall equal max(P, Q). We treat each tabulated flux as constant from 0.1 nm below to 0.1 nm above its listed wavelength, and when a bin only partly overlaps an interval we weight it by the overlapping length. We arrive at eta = 10.0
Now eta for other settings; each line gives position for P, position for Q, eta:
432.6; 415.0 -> 9.7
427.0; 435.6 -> 9.6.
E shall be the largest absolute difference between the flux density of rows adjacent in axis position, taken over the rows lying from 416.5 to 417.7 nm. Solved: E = 1.2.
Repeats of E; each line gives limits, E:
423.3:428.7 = 2.4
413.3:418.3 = 2.0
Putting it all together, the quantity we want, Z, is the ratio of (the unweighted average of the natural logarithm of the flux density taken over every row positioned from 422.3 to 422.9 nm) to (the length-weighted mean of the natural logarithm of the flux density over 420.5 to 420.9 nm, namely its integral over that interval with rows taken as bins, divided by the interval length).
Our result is 0.90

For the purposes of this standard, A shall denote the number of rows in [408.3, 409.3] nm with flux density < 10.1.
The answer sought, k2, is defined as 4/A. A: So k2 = 2.0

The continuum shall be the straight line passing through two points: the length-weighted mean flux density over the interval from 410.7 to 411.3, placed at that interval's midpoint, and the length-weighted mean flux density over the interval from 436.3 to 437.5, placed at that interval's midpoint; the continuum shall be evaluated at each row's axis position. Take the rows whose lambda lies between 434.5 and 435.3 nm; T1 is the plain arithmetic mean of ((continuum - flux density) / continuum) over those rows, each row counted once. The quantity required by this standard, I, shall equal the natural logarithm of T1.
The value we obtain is -4.8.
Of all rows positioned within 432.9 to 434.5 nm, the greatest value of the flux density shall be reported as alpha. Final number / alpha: 11.3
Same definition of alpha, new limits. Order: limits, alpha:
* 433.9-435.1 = 11.6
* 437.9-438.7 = 10.9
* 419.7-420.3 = 10.8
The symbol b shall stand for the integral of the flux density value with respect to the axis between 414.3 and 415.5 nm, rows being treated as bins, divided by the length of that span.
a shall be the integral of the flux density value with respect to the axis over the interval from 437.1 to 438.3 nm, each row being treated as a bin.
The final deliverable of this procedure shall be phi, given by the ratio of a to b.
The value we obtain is 1.23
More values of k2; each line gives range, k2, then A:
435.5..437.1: 2.0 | 2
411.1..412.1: 4.0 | 1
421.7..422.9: 1.0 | 4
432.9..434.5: 0.8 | 5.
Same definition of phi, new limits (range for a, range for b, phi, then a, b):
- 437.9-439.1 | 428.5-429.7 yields 1.31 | 11.7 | 8.9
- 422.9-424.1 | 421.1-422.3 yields 1.16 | 11.9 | 10.3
